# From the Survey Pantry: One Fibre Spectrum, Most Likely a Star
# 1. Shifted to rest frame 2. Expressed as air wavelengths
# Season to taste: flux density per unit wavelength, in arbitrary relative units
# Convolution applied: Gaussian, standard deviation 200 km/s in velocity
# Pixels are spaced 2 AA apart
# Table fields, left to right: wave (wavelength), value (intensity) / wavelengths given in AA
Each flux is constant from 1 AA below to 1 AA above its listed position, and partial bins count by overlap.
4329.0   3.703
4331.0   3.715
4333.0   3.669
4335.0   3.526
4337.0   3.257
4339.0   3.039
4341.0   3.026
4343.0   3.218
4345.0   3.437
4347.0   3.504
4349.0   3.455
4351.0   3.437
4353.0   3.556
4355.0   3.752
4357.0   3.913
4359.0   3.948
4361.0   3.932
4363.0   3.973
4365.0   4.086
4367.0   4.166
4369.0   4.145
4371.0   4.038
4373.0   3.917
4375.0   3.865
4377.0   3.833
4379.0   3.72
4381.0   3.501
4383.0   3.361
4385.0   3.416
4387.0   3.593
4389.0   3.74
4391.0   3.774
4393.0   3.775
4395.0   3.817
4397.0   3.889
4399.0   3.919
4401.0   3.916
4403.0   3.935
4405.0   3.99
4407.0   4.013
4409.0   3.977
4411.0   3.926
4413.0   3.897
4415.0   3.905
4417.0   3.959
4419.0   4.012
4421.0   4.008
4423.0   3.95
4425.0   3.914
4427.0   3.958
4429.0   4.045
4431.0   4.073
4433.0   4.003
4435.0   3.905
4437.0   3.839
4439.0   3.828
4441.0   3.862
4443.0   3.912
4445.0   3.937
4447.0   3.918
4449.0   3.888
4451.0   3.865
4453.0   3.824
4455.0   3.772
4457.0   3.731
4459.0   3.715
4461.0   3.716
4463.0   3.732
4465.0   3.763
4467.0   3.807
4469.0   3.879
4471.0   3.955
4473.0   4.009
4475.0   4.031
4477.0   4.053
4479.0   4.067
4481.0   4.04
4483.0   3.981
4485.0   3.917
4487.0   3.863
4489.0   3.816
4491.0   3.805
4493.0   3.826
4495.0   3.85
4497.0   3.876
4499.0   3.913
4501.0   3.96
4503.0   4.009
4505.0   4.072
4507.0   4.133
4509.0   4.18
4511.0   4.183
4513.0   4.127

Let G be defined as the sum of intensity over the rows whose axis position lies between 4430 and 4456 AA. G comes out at 51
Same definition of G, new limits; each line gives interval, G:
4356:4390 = 65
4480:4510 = 59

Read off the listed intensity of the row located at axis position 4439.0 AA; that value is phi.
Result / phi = 3.828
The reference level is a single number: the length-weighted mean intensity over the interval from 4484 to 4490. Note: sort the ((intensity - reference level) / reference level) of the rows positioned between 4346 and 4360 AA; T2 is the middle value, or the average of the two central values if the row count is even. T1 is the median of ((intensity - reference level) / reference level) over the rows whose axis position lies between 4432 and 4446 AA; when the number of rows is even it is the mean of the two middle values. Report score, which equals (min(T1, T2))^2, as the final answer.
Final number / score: 0.006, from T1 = 0.01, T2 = -0.08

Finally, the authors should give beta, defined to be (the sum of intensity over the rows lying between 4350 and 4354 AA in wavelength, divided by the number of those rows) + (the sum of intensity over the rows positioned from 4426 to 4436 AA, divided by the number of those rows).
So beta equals 7.49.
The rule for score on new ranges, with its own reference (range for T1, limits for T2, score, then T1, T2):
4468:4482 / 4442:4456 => 0.000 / 0.04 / 0.01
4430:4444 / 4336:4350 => 0.025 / 0.01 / -0.16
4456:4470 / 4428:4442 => 0.001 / -0.03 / 0.01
